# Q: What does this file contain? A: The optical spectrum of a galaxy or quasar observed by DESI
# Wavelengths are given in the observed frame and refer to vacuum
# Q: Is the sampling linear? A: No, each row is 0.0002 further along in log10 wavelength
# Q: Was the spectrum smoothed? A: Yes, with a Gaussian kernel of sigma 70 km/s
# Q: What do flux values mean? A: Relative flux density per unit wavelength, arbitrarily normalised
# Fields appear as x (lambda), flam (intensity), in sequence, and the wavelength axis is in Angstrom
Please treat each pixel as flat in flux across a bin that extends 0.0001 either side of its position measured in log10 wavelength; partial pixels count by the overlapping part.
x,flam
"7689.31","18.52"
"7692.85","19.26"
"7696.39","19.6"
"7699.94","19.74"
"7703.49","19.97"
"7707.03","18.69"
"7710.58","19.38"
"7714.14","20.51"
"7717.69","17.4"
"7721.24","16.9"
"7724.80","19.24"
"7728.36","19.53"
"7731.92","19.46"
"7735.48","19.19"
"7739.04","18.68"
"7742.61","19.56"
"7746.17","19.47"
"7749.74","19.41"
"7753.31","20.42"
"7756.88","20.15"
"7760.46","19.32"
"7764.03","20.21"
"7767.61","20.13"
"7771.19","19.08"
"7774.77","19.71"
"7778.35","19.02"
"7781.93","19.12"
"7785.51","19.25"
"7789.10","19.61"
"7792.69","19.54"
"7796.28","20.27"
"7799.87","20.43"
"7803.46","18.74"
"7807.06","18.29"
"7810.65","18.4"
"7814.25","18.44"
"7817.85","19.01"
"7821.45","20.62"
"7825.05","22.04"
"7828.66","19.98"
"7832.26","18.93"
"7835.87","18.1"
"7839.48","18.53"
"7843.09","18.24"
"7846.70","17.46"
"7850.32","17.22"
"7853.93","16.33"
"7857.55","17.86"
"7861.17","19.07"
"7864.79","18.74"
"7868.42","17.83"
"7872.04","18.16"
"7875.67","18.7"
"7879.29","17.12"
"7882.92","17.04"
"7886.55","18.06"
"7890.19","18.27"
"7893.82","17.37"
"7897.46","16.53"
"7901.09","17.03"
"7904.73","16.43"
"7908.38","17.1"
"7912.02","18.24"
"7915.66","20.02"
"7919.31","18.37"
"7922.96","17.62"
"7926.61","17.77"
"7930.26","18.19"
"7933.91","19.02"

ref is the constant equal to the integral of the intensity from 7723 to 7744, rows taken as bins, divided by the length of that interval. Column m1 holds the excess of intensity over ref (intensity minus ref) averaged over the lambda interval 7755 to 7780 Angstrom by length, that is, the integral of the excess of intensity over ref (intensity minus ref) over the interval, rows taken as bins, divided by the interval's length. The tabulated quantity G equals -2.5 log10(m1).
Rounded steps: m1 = 0.40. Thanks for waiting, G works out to 1.0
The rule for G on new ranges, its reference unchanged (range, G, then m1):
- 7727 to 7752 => 2.7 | 0.08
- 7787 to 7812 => 2.8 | 0.08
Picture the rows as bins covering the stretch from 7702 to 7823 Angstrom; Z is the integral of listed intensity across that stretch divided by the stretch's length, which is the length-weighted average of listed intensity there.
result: 19.3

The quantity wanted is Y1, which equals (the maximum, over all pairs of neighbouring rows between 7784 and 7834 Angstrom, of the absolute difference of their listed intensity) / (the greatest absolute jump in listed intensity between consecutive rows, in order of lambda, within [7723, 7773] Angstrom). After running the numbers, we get 2.0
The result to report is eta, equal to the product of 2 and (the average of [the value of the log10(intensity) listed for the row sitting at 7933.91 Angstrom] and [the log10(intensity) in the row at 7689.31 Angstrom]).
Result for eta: 2.55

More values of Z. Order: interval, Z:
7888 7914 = 17.3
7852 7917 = 17.8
